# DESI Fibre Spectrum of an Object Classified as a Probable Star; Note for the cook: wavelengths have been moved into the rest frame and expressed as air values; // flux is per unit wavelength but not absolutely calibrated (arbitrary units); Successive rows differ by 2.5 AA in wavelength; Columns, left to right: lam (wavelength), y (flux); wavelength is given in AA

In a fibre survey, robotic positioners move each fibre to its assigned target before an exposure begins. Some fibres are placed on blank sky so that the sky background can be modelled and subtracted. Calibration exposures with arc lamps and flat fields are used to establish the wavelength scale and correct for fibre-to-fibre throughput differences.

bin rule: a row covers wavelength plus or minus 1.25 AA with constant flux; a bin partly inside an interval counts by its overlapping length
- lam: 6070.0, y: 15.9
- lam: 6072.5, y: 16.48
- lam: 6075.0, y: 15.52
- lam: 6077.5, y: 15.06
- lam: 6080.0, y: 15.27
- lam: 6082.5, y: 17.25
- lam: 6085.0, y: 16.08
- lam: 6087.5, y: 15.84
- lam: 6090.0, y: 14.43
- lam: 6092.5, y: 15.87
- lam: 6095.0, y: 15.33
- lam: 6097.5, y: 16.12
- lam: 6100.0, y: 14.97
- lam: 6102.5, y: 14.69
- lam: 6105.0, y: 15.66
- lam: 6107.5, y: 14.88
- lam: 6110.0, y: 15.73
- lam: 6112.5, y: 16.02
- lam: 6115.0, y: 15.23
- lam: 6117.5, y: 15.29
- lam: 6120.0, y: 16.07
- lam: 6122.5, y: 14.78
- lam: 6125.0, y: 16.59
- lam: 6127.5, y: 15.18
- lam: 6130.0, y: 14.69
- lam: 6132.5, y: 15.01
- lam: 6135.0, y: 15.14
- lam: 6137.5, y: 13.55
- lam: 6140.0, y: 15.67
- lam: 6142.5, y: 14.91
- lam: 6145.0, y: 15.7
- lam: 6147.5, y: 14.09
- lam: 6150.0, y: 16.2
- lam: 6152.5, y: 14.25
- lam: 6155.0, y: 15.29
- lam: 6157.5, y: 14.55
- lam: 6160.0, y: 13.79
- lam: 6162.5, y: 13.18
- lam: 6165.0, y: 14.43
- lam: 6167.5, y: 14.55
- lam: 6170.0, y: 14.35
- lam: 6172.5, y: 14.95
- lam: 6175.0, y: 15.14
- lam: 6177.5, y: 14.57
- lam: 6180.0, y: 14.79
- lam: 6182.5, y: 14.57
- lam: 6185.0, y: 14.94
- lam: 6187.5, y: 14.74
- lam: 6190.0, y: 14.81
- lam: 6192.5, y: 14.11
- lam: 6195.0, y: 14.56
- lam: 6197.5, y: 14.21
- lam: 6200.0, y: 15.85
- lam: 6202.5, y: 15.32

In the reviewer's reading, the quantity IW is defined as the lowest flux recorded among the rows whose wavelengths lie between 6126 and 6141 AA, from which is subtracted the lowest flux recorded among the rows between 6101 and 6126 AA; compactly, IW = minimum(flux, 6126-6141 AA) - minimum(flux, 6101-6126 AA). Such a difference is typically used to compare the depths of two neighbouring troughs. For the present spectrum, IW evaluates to -1.1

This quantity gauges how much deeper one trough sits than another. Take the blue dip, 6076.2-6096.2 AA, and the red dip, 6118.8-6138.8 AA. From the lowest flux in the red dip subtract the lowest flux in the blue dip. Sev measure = -0.88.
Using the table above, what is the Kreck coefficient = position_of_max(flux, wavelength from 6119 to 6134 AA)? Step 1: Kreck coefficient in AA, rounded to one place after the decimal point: 6125.0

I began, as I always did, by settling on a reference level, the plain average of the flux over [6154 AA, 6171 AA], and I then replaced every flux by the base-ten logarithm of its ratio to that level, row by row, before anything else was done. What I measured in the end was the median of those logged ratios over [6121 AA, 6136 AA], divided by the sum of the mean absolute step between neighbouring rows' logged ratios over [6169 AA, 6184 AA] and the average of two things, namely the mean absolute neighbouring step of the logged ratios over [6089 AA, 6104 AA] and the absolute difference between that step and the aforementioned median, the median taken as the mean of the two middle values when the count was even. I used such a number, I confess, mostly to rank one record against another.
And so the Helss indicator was 1.0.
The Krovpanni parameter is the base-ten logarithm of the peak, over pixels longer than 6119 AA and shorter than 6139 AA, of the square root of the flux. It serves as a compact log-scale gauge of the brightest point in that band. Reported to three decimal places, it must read 0.610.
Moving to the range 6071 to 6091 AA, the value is 0.618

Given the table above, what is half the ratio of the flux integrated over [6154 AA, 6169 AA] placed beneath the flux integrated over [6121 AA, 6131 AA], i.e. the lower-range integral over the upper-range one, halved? 0.36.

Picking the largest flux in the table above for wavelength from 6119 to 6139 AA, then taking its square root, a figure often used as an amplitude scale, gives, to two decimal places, 4.07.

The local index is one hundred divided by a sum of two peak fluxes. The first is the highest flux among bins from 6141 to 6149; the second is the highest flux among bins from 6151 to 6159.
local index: 3.23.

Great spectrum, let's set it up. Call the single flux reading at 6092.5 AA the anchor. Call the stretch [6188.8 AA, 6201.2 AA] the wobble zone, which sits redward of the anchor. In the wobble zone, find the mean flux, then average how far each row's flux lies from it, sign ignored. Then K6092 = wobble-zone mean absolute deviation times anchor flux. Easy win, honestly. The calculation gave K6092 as 7.9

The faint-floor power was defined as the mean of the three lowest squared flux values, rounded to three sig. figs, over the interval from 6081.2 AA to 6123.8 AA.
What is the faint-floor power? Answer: 214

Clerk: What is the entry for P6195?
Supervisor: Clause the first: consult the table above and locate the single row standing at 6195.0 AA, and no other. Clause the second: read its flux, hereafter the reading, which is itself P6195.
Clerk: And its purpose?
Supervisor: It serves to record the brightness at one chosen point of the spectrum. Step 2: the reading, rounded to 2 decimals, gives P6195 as 14.56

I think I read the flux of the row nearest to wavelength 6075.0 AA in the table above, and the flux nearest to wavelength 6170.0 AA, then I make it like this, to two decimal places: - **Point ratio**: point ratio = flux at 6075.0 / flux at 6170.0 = 1.08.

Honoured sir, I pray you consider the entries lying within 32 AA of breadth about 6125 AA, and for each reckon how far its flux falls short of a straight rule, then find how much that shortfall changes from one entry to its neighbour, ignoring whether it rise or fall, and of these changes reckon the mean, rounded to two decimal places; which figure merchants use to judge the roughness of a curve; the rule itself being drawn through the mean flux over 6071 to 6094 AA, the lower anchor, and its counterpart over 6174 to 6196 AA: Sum 0.93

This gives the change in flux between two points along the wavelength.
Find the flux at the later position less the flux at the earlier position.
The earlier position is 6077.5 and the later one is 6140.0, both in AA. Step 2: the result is 0.6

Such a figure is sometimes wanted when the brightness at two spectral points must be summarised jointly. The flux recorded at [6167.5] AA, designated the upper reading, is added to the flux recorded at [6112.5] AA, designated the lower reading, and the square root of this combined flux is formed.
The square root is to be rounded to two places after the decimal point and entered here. 5.53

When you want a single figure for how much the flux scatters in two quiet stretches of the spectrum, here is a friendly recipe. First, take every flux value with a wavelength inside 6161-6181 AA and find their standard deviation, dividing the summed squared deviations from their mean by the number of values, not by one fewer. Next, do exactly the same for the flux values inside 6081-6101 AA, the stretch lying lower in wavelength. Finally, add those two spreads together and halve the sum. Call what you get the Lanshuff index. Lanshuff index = 0.68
